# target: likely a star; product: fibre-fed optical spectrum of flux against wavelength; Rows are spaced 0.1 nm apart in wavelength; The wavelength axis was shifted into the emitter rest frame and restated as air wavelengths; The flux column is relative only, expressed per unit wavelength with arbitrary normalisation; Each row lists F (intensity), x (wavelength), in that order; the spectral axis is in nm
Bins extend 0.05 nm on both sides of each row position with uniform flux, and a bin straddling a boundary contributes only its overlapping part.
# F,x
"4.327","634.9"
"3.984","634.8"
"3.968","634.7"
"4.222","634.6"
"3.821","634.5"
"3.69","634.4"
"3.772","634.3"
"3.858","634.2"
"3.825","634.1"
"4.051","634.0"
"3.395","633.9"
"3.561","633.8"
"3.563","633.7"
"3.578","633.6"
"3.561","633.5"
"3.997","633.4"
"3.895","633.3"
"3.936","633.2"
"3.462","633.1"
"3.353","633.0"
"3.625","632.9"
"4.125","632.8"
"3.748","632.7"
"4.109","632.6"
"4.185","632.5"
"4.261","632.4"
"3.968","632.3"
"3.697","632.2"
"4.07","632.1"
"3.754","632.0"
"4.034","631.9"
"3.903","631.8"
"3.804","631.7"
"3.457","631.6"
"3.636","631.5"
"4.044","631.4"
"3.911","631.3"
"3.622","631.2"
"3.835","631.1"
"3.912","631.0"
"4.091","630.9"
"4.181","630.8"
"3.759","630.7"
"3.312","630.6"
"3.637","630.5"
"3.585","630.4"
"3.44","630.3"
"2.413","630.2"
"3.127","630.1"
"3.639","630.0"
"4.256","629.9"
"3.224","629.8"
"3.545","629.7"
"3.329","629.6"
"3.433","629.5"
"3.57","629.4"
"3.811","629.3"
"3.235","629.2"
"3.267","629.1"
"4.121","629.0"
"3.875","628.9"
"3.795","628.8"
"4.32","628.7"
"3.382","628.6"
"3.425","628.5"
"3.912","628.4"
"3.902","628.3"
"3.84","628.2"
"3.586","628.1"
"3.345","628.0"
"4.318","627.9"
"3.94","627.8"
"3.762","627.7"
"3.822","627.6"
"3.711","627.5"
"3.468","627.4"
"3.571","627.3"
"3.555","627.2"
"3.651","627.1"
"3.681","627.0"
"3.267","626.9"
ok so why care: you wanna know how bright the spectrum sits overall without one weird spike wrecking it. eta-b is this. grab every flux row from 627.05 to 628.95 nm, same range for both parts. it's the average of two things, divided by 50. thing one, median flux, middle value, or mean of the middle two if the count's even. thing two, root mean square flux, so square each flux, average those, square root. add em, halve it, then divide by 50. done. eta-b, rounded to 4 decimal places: 0.0752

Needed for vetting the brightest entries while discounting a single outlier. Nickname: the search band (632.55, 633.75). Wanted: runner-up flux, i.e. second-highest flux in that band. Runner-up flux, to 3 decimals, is 4.109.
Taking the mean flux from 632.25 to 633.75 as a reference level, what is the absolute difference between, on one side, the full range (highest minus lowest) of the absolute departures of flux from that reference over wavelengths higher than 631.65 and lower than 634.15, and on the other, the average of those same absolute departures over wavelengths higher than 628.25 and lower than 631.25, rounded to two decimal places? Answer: 0.13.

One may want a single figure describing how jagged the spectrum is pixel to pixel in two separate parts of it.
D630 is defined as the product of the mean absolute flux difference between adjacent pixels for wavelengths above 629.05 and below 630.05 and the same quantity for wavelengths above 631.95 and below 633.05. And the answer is 0.11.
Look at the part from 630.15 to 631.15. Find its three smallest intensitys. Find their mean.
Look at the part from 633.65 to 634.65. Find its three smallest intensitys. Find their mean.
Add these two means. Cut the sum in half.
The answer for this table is 3.28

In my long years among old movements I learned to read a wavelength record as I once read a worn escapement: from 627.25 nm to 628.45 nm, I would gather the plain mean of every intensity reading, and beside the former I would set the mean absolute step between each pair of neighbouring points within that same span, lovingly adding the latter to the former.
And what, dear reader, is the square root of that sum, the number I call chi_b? 2.00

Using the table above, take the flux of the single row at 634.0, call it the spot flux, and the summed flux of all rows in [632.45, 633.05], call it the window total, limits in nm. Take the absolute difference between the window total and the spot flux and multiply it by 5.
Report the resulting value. 95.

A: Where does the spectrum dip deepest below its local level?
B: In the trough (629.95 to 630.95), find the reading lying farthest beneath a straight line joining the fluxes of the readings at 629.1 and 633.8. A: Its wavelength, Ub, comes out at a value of 630.2 nm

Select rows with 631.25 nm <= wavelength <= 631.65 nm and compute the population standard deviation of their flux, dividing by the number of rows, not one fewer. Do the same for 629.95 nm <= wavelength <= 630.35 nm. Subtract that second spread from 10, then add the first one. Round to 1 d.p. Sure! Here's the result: 9.8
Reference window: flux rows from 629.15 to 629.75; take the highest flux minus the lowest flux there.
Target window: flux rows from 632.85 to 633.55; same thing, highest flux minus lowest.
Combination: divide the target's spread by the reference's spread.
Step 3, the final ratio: 1.1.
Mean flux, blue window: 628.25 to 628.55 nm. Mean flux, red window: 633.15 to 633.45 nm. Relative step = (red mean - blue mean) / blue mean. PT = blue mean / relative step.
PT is 71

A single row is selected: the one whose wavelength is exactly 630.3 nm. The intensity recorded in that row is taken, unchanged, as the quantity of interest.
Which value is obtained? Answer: 3.44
